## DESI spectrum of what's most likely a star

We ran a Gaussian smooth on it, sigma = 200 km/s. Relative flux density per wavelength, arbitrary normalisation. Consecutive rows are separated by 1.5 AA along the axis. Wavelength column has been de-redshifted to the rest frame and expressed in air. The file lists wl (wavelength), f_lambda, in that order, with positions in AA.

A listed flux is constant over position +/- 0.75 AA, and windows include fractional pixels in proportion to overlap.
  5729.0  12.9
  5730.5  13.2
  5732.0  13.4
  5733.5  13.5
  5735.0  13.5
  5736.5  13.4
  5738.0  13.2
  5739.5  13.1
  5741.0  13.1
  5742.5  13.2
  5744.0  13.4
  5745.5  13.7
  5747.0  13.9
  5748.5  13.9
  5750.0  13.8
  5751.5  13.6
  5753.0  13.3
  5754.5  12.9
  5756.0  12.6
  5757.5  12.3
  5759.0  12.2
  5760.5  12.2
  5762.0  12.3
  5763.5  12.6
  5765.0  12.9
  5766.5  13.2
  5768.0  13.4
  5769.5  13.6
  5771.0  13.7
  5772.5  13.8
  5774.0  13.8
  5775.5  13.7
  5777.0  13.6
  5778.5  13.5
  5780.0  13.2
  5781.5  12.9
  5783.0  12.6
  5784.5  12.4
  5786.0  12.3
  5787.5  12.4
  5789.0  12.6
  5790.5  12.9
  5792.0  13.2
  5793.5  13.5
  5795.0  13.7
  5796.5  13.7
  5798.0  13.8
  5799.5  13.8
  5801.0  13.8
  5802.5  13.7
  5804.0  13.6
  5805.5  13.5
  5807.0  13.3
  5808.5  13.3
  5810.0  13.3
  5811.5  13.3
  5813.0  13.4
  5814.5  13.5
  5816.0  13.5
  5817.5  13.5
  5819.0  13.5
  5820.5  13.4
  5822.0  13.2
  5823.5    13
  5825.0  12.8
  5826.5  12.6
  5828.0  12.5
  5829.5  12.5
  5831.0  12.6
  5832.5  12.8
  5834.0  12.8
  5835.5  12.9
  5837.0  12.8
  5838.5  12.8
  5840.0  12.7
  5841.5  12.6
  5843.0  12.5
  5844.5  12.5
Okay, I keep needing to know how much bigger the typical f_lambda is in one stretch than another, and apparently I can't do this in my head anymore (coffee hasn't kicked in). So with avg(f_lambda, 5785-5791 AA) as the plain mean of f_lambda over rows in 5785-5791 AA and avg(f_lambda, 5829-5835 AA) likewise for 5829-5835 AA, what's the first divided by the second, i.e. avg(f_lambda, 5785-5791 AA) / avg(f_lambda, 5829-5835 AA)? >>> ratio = 0.99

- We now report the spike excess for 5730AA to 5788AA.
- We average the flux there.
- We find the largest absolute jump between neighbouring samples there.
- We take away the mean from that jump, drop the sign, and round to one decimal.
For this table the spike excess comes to 12.8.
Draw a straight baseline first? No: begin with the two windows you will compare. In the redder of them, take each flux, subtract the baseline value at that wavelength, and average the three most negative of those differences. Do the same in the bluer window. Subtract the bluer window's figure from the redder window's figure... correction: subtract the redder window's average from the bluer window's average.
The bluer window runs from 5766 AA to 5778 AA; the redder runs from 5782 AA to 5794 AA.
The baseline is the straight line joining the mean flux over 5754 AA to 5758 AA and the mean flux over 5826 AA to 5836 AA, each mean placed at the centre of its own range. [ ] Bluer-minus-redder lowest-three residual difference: 1.0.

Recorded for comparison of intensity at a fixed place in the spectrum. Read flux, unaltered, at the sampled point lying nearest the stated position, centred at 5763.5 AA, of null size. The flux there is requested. 12.6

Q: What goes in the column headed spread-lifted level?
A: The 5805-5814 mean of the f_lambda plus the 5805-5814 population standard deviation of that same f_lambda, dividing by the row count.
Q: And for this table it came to 13.4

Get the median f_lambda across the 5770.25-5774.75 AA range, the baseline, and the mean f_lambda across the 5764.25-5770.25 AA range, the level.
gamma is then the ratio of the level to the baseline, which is 0.96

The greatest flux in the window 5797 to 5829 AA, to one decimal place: 13.8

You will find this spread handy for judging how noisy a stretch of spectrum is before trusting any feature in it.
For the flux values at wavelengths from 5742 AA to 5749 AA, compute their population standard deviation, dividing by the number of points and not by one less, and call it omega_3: 0.28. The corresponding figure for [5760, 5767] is 0.37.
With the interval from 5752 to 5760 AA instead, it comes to 0.40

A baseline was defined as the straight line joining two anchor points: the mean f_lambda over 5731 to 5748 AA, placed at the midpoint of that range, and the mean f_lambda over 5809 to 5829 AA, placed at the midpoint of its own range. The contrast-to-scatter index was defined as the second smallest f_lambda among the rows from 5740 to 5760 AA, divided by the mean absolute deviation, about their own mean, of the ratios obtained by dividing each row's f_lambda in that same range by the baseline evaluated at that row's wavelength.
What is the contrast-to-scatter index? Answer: 355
